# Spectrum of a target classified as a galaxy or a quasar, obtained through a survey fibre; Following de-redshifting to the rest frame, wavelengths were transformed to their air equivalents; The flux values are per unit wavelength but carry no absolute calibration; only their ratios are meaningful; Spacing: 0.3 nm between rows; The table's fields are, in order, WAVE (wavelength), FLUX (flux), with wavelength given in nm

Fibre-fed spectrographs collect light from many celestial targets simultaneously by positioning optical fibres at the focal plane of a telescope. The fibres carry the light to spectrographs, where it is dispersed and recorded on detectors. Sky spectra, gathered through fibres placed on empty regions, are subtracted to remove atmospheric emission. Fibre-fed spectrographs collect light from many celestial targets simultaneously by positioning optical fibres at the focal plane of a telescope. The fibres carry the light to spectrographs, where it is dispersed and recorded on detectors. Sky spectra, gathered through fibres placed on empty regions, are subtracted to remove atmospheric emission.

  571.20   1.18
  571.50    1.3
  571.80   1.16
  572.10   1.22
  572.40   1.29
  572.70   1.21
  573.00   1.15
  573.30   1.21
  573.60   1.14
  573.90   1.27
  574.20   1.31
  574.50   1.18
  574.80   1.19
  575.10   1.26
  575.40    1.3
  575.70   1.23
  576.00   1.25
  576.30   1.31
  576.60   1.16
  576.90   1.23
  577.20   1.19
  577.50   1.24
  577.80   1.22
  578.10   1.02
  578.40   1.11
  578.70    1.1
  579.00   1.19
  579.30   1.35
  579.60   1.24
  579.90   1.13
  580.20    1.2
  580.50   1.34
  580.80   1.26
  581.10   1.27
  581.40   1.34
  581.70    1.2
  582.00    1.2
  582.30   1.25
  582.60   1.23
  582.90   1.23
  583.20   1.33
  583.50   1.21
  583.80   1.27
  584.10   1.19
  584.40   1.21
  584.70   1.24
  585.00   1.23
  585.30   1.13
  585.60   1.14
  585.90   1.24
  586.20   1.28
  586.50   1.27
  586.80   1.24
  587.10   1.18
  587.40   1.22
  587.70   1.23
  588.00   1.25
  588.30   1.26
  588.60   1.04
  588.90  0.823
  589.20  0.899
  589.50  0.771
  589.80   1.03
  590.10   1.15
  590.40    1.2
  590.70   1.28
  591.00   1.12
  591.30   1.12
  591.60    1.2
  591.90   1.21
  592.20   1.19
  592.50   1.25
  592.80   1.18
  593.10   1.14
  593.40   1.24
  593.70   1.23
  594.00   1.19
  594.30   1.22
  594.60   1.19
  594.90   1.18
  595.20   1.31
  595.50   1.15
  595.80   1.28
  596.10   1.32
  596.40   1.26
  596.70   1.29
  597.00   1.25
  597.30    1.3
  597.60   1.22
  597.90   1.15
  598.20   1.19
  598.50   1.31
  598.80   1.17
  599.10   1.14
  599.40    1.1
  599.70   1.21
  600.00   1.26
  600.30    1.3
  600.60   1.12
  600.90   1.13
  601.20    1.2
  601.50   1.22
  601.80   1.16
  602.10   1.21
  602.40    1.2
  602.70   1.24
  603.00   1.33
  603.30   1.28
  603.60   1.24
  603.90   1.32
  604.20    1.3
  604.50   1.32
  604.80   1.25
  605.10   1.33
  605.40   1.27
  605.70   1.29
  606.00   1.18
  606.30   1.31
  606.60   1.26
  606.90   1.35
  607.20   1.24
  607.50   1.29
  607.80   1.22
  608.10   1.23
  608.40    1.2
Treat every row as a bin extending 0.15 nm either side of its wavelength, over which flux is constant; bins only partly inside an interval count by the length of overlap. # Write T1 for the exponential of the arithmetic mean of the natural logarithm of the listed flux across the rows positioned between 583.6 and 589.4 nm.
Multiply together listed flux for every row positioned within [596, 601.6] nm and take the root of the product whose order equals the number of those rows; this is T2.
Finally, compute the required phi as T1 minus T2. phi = -0.05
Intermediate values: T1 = 1.17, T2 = 1.22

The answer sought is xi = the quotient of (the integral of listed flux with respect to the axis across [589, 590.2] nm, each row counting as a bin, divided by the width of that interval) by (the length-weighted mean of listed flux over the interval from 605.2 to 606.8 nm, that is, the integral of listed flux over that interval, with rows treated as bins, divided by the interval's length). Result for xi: 0.75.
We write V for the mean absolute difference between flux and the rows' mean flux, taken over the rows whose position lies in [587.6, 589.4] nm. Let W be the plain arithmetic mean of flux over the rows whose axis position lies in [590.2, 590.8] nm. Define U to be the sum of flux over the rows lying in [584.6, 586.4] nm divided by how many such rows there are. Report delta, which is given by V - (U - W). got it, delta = 0.19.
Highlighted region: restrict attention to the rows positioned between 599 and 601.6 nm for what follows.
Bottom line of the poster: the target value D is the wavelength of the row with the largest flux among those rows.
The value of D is 600.30 nm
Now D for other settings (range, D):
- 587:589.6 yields 588.30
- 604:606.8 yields 605.10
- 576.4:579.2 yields 577.50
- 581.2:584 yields 581.40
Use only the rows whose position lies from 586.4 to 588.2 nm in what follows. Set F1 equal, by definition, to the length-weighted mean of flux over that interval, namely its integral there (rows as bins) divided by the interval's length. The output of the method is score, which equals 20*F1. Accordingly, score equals 24.6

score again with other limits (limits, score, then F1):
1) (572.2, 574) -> 24.2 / 1.21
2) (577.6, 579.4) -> 23.2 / 1.16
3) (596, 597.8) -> 25.4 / 1.27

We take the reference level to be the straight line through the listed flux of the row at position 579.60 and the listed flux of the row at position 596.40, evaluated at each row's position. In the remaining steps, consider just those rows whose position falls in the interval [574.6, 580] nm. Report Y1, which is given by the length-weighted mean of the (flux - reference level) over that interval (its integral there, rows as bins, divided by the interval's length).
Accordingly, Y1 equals -0.030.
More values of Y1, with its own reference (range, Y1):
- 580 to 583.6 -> 0.011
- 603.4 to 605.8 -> 0.020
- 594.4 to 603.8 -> -0.040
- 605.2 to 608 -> -0.004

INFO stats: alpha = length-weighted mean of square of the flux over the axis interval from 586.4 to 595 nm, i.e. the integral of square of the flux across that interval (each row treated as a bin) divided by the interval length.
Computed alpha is 1.35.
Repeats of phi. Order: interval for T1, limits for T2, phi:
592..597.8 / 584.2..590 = 0.10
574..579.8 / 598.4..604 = 0.00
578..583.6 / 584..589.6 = 0.08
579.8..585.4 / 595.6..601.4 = 0.01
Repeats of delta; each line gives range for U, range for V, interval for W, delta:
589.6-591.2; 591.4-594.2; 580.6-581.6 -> 0.16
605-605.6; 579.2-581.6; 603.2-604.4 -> 0.04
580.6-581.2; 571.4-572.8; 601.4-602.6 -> -0.02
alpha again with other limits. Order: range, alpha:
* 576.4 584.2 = 1.49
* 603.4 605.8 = 1.66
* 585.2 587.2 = 1.48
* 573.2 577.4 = 1.52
